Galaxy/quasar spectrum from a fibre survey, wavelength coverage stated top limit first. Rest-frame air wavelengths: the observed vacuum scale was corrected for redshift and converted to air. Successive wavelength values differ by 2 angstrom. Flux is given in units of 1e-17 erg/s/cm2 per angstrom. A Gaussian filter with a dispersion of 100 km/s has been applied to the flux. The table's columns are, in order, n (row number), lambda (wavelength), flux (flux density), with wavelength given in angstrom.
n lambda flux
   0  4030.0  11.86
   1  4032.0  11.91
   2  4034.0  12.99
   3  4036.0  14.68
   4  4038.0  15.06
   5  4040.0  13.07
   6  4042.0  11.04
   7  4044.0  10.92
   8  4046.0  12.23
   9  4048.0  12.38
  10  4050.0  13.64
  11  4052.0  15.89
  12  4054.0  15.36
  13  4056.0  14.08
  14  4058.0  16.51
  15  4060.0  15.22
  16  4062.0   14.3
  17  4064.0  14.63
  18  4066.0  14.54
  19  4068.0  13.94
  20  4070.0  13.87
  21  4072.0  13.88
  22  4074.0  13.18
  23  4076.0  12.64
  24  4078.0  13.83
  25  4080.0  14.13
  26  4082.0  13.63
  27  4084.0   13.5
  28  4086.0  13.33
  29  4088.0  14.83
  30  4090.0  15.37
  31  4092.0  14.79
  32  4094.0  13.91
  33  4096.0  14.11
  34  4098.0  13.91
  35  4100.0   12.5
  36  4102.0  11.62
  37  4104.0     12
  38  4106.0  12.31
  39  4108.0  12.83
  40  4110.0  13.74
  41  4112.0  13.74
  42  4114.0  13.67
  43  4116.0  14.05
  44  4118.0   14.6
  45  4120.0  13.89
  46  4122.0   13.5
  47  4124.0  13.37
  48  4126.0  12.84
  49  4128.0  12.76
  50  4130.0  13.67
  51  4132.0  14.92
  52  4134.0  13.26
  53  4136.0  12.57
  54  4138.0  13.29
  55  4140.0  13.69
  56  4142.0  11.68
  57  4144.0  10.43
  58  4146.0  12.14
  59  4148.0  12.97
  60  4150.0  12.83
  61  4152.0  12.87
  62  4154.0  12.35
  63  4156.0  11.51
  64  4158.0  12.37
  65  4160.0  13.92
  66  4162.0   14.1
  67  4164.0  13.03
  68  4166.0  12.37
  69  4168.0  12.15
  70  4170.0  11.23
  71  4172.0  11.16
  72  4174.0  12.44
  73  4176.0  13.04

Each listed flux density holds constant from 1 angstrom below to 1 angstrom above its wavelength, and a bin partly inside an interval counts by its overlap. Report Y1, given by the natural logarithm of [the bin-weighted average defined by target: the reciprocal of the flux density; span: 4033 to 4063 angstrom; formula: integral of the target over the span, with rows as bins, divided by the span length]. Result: -2.61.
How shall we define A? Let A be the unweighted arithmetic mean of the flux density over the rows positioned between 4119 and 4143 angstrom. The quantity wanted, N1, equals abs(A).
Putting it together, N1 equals 13.3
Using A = 13.3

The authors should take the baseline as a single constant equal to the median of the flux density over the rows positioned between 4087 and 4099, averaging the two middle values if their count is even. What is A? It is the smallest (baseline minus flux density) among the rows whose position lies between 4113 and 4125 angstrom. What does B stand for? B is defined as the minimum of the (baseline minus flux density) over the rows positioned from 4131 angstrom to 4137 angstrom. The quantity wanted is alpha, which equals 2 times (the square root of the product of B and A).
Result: 0.5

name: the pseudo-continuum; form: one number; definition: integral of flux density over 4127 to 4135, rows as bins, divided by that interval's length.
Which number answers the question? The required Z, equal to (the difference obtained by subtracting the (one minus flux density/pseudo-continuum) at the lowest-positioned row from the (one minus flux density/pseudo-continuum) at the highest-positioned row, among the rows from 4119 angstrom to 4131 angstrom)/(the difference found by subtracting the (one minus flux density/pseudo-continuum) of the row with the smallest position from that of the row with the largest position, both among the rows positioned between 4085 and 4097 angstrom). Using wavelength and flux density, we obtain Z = -0.28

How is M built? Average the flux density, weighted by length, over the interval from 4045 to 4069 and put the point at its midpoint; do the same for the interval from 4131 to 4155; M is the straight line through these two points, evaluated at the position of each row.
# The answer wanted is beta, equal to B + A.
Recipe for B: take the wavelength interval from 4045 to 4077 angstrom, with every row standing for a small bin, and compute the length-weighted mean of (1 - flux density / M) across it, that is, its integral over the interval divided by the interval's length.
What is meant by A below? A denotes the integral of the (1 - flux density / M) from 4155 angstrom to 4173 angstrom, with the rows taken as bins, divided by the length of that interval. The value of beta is 0.01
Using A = -0.006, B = 0.01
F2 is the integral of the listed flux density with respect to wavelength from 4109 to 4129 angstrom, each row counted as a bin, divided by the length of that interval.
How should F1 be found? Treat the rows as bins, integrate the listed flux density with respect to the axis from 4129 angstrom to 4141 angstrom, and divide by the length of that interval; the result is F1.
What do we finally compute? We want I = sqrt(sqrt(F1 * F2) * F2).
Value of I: 13.6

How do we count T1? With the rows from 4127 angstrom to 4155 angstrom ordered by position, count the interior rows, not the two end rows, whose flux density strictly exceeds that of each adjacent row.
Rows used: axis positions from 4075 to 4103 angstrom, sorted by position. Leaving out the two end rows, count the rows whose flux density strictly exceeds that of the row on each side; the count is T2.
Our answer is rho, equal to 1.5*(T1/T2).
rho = 2.00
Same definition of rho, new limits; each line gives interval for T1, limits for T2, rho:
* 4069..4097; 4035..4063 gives 1.50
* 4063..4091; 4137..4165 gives 0.75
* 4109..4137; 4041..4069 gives 1.00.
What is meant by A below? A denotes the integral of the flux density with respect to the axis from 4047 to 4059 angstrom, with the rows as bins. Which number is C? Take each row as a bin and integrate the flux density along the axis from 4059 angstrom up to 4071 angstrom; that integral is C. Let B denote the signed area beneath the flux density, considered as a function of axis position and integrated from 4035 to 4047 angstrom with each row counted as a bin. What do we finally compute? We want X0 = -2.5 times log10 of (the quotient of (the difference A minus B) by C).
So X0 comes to 2.3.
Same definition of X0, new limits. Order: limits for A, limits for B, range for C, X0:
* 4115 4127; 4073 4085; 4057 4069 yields 4.6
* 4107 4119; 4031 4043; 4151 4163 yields 3.2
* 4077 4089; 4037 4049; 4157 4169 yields 2.4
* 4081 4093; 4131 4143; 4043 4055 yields 2.8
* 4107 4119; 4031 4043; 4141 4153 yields 3.2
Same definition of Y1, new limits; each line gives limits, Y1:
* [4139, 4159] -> -2.50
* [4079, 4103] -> -2.62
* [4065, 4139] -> -2.61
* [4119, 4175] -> -2.54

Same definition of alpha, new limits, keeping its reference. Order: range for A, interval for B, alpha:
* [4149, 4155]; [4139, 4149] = 2.2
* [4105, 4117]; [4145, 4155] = 1.5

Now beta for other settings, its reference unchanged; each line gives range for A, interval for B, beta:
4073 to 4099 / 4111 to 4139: -0.04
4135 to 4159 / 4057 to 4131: 0.02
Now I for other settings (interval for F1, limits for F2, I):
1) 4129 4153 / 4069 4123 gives 13.4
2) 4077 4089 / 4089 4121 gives 13.6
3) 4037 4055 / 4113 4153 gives 13.2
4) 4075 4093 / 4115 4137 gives 13.7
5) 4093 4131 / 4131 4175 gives 12.8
